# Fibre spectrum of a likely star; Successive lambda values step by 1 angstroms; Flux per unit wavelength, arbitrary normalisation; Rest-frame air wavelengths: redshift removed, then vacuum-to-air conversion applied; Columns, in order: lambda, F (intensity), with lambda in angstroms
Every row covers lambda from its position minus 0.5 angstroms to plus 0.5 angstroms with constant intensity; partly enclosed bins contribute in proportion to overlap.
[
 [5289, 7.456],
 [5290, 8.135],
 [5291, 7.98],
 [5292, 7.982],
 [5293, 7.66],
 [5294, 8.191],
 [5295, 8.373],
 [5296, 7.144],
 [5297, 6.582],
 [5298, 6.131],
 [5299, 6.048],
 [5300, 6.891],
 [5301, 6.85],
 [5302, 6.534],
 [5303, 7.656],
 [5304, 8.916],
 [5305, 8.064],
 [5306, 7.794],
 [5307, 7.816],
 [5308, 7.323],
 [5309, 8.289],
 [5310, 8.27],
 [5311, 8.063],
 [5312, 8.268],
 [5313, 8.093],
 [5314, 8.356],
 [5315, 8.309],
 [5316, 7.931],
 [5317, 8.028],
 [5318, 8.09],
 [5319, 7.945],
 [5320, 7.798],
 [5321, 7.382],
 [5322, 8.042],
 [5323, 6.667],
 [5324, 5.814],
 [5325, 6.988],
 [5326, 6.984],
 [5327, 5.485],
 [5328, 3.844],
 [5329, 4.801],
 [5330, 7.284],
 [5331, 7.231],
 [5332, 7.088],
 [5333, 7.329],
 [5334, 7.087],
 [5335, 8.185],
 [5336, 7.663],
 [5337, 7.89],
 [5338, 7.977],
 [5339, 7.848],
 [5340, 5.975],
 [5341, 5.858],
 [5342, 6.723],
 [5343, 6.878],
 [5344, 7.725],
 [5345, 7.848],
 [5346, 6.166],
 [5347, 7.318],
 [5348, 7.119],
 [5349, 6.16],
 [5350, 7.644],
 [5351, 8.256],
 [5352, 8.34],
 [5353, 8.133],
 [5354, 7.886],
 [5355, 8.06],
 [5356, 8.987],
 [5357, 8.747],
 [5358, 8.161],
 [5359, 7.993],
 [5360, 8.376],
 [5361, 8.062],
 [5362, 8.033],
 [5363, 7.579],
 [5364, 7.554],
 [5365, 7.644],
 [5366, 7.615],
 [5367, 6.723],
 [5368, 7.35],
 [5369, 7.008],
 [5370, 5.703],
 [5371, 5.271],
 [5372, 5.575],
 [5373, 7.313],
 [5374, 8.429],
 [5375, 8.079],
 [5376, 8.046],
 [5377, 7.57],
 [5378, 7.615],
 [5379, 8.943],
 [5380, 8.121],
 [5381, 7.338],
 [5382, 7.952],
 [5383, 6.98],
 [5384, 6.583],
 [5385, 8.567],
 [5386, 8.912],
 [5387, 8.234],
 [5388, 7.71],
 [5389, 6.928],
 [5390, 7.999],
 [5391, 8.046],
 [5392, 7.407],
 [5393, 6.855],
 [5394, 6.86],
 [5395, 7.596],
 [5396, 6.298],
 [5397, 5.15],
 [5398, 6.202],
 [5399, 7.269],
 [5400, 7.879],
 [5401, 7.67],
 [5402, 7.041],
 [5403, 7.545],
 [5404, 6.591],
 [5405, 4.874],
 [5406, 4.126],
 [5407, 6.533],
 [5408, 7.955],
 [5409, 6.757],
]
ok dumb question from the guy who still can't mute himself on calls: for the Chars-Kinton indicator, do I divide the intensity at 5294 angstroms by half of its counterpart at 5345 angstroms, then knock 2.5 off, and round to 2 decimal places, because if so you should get -0.41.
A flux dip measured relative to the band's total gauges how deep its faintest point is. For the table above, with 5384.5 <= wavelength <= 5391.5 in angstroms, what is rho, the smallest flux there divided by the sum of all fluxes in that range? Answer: 0.123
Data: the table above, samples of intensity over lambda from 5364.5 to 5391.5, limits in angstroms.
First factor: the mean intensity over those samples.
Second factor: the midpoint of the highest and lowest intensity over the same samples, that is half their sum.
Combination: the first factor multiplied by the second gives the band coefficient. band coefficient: 53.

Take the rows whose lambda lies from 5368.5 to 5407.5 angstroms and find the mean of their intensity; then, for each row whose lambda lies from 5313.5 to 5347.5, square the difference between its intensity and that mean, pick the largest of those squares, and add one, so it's 11.9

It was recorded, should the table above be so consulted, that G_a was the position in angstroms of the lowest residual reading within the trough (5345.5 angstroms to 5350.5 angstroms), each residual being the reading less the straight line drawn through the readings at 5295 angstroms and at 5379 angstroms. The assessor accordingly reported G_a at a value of 5349 angstroms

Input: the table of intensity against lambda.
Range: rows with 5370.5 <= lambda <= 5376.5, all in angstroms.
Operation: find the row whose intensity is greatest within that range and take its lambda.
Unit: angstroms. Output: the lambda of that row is 5374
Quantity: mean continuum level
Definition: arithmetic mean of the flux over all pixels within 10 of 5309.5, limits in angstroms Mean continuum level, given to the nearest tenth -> 7.9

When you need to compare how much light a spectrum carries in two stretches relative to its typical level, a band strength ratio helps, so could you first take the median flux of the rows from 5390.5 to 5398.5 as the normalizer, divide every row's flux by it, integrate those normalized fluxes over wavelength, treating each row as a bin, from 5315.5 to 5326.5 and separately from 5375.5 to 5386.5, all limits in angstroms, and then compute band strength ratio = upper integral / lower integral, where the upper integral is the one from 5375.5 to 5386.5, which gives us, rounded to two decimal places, 1.06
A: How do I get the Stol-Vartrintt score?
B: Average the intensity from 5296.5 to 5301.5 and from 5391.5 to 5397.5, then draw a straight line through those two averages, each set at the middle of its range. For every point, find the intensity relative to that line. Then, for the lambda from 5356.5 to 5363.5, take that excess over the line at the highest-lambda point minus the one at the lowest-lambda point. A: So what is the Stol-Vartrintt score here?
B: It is -1.2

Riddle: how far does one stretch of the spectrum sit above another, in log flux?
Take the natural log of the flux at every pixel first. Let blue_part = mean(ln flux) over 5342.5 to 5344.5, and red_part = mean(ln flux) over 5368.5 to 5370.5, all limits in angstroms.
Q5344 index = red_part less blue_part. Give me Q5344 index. -0.14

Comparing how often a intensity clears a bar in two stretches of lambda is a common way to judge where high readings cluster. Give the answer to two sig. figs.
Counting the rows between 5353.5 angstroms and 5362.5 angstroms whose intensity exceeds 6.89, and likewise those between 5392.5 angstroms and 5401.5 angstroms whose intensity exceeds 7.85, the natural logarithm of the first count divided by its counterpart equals 2.2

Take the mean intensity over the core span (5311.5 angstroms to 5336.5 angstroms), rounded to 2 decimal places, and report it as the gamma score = 7.23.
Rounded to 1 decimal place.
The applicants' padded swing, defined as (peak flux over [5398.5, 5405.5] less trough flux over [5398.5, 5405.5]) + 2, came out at 5.0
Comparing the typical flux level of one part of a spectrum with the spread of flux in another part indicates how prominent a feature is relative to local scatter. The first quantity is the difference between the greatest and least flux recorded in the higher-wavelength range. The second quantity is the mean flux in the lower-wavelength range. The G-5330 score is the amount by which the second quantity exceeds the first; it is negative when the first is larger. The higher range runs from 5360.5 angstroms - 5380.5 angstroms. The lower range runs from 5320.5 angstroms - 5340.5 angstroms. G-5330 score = 3.2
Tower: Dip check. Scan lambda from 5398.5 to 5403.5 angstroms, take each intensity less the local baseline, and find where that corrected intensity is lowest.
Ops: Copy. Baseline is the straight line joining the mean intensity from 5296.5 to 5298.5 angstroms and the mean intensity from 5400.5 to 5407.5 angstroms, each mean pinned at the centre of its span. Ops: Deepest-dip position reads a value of 5402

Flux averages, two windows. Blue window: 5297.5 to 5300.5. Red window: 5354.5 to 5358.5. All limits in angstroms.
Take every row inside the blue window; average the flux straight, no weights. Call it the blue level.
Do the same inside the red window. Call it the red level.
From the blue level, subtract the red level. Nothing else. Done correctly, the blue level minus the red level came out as -2.1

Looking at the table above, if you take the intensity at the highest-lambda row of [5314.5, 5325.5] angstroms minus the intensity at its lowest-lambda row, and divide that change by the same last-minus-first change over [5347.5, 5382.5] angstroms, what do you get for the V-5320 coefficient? -1.6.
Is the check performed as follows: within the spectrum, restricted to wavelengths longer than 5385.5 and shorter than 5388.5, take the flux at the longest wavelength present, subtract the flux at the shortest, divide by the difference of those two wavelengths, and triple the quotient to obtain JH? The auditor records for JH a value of -1.8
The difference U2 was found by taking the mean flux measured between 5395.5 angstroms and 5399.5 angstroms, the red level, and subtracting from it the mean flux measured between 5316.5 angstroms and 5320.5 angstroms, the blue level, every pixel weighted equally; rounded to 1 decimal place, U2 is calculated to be -1.7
